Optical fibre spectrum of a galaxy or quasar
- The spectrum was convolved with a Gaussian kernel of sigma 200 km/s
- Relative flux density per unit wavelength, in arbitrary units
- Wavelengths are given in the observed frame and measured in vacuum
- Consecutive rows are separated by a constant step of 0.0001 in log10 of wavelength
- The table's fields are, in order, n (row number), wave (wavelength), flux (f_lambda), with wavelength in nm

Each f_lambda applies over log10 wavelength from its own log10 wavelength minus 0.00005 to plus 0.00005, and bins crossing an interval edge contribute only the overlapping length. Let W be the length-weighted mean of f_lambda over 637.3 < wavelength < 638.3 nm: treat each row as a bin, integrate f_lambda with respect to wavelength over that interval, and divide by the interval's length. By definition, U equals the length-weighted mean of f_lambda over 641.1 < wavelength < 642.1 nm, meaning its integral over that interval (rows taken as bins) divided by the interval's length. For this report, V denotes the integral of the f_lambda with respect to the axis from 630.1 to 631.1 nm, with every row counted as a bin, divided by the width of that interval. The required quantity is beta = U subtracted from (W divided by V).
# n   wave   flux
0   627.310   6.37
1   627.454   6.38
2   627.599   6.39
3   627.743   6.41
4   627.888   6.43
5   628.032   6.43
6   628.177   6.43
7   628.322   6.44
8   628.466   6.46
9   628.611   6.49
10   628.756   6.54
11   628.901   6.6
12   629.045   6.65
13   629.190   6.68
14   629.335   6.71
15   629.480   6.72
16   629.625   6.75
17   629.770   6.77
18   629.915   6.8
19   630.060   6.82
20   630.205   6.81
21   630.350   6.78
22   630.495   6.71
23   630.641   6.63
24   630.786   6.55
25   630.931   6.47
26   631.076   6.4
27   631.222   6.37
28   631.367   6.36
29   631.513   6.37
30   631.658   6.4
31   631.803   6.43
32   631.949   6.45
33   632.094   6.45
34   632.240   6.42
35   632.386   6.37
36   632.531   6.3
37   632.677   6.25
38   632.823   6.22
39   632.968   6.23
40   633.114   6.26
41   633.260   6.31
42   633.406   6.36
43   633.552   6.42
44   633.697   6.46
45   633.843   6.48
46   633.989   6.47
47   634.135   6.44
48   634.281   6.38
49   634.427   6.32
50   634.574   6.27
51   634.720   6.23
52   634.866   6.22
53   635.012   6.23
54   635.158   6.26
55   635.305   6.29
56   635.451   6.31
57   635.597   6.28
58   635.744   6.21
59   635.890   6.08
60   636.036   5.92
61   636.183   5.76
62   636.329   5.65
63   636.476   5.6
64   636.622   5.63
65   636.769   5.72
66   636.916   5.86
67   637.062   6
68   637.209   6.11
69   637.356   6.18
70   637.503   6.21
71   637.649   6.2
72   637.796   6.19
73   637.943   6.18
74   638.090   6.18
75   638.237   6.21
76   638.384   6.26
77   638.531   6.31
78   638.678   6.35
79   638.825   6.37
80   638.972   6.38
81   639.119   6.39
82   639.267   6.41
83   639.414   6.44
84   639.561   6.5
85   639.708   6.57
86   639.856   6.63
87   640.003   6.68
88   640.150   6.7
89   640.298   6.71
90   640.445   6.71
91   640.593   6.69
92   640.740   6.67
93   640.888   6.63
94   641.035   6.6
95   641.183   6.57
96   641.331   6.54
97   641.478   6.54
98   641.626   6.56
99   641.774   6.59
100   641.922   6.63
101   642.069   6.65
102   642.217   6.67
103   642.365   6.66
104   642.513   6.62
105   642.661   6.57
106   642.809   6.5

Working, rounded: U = 6.58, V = 6.6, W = 6.2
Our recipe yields -5.65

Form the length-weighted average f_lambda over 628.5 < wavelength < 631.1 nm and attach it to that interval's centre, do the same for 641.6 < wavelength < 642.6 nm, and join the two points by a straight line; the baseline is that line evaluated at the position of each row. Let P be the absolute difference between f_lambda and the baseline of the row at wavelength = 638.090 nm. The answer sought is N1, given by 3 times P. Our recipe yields 1.4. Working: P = 0.46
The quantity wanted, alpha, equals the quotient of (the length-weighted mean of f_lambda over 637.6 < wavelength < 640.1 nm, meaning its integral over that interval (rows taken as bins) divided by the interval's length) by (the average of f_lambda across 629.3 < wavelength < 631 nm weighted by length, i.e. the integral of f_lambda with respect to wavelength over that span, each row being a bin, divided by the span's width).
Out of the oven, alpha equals 0.95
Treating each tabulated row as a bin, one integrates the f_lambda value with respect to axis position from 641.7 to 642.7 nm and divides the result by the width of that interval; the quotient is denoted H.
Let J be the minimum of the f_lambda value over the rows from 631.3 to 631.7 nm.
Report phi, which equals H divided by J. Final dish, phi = 1.04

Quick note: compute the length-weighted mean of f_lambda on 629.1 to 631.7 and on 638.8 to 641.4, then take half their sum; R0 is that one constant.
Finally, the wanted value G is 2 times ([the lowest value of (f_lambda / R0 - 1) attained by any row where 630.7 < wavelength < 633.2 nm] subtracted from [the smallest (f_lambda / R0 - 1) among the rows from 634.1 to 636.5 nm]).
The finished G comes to -0.19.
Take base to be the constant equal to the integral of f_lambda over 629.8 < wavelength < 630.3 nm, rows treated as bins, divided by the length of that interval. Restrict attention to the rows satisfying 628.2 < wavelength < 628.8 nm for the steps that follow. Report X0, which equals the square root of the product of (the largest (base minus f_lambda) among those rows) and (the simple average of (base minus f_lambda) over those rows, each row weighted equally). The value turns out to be 0.35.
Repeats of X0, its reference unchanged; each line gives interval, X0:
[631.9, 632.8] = 0.49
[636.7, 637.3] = 0.98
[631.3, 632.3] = 0.42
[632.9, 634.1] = 0.50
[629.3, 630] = 0.08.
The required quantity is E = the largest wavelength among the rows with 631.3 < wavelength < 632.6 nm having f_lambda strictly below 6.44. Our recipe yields 632.531 nm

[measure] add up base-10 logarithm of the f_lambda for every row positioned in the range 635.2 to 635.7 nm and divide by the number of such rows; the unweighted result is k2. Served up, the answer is 0.799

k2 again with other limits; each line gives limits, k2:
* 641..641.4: 0.818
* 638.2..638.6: 0.797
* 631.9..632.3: 0.809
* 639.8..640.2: 0.824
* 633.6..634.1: 0.811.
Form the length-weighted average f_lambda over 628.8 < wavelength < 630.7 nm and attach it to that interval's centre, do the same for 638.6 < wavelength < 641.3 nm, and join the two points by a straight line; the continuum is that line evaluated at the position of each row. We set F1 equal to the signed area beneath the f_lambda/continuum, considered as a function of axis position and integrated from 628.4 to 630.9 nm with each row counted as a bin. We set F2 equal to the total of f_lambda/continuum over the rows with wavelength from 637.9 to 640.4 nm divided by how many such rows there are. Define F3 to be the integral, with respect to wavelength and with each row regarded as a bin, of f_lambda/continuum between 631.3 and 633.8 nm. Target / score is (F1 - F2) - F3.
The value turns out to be -0.88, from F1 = 2.48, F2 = 0.98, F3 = 2.38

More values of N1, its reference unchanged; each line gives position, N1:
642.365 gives 0.1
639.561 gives 0.4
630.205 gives 0.4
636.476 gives 3.1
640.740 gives 0.1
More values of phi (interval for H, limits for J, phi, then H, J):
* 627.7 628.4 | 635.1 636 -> 1.06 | 6.43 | 6.08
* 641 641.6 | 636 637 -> 1.17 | 6.56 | 5.6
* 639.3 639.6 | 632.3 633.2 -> 1.04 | 6.47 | 6.22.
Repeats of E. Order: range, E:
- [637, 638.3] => 638.237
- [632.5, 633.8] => 633.552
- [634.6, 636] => 635.890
